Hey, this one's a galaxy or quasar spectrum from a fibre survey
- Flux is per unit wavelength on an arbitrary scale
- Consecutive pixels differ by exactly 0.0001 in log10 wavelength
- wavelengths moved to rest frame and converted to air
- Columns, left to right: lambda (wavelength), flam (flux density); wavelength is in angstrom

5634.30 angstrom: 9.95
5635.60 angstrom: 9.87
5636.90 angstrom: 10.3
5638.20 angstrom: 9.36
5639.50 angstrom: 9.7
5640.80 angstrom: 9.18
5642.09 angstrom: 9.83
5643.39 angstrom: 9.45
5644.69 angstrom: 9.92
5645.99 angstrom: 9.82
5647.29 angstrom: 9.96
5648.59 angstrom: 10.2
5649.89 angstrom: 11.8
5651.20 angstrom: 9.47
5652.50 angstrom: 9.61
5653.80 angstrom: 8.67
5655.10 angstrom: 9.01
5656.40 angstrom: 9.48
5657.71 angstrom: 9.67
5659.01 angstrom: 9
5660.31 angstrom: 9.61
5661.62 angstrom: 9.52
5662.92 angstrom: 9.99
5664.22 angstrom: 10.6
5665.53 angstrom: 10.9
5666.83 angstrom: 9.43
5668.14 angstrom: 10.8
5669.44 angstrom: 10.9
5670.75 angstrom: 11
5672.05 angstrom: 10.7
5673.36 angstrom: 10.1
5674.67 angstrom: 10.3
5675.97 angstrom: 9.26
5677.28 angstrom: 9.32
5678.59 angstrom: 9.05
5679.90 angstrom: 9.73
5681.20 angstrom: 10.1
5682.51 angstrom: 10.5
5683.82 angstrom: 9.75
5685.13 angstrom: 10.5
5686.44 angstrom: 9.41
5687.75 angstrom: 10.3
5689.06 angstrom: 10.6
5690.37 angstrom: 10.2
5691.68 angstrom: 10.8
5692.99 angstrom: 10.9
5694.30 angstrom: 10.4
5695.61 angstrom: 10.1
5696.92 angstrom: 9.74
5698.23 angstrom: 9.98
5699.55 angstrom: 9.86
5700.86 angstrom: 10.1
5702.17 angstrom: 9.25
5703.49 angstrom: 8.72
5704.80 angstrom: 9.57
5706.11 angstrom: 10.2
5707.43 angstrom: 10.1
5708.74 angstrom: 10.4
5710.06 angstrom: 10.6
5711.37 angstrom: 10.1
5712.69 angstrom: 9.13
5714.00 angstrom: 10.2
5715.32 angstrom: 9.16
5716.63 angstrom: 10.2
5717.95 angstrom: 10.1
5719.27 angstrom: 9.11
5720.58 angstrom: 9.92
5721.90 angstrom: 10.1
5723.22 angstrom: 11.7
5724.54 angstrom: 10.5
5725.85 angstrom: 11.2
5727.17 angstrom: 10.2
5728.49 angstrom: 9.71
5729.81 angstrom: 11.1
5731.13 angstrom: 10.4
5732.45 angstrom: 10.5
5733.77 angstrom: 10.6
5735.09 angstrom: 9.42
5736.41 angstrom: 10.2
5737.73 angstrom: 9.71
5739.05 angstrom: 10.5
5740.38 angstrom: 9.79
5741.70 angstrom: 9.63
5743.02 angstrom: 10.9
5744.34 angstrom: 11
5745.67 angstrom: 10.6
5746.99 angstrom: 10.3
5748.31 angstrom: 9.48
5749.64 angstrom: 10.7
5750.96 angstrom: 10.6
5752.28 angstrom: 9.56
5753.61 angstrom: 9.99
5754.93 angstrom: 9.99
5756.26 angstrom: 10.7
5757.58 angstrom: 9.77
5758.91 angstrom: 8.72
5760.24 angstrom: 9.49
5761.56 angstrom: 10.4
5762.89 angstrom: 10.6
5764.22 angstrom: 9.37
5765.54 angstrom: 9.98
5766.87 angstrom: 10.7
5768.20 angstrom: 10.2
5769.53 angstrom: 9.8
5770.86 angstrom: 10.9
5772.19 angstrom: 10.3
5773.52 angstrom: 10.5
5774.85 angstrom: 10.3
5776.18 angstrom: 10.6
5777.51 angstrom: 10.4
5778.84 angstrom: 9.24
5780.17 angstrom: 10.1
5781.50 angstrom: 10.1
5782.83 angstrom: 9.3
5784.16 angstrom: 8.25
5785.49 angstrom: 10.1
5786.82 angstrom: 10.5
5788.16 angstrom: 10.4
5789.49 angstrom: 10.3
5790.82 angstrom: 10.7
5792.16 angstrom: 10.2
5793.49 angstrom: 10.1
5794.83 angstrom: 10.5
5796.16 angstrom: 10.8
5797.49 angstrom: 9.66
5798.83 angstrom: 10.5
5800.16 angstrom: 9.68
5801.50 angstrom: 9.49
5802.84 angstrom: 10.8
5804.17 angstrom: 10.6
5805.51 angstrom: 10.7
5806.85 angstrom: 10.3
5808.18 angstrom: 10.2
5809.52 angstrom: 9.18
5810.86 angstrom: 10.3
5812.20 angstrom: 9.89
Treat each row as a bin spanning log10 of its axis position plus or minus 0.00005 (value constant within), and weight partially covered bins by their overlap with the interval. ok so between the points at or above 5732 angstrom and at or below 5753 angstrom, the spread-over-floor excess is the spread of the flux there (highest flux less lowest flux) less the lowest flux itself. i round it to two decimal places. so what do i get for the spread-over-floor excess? -7.84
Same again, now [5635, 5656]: -5.54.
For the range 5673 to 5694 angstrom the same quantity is -7.20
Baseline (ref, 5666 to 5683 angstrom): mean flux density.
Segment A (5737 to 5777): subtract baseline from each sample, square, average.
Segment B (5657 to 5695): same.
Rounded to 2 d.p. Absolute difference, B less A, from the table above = 0.07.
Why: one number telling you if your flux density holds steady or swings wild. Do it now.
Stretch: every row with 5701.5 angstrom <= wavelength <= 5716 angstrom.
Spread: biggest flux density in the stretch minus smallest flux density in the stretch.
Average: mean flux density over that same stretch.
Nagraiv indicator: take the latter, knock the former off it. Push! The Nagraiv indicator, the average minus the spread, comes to 7.89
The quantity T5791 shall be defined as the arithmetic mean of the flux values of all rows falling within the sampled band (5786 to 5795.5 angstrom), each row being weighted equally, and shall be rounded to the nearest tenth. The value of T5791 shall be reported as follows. 10.4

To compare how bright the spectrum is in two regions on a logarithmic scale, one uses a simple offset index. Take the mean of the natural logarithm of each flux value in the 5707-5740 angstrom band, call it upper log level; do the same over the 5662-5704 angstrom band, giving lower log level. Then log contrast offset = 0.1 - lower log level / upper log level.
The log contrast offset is -0.896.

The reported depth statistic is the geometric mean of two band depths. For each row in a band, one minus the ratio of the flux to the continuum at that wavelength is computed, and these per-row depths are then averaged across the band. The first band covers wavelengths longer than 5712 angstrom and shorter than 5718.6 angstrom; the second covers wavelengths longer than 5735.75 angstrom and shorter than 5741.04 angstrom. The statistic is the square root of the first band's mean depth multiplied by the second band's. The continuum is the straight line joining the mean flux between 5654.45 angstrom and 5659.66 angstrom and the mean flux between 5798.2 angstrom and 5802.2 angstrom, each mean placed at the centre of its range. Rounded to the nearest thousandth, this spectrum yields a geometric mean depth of 0.032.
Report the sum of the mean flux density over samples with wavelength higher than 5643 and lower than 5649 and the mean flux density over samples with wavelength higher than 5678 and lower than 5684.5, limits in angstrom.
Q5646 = 19.7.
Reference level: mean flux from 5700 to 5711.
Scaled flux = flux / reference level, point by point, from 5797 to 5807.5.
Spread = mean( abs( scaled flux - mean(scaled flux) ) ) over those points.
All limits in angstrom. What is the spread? 0.046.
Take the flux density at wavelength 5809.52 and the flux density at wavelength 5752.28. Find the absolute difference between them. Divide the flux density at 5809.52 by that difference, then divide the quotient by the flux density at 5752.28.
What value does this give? 2.5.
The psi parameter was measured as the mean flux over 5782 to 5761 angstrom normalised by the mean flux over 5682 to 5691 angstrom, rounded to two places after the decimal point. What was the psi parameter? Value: 1.00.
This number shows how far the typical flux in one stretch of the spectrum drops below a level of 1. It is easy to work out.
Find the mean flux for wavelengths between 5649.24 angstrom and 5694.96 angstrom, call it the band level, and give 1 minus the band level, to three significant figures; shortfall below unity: -9.04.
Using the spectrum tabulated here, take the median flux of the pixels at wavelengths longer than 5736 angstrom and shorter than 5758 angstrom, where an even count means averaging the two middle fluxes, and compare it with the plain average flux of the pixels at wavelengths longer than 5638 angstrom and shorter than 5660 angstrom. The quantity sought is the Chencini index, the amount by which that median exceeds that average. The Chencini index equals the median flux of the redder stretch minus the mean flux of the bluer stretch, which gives 0.5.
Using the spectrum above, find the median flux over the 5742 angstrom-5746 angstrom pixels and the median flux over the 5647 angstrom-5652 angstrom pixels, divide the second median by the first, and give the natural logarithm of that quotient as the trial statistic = -0.078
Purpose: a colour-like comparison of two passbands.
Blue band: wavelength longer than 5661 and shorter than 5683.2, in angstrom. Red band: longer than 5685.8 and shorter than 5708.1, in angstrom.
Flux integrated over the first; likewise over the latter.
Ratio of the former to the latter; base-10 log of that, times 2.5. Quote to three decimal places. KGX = 0.008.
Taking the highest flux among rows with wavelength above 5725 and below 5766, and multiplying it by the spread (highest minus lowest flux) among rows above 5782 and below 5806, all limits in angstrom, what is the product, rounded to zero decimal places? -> 29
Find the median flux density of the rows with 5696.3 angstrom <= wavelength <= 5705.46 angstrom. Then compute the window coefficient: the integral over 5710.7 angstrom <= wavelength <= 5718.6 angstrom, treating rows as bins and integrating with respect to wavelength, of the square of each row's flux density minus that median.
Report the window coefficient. 1.8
